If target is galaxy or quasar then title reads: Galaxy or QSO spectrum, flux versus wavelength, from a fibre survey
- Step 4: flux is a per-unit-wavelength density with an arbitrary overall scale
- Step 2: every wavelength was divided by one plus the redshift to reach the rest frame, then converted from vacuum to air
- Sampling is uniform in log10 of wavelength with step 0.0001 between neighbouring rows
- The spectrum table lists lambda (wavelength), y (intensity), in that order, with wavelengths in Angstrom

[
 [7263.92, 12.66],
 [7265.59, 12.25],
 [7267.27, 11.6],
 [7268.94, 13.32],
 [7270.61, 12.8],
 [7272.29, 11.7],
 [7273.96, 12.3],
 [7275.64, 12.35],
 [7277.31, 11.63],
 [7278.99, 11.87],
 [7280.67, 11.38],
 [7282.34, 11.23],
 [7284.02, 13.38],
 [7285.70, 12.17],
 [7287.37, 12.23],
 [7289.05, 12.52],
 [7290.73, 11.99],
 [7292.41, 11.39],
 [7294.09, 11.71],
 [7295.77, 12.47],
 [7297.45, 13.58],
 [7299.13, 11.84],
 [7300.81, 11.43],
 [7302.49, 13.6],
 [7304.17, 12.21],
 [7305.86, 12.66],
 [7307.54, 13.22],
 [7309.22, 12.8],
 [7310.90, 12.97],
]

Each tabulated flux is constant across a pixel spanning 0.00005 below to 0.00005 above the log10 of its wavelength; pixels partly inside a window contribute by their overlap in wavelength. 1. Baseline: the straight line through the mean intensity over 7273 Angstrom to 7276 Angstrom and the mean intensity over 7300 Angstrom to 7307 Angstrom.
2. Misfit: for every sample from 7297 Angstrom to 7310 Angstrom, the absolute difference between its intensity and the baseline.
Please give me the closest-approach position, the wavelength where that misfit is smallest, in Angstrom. 7305.86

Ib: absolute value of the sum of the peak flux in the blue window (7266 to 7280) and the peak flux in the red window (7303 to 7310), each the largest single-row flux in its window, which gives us 26.5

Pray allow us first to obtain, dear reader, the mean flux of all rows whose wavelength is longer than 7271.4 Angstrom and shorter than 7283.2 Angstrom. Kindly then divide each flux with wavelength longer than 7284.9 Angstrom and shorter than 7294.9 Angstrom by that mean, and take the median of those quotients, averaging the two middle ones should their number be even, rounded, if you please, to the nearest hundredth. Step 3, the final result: 1.03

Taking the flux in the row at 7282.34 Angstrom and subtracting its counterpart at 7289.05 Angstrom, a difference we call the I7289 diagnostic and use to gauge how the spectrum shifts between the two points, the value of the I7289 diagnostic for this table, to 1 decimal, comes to -1.3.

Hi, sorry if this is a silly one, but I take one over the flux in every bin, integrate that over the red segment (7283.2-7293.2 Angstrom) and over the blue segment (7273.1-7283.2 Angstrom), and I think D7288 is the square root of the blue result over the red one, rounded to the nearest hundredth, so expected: 1.02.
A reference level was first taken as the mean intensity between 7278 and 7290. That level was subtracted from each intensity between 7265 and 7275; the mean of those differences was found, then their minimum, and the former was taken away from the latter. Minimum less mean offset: -0.73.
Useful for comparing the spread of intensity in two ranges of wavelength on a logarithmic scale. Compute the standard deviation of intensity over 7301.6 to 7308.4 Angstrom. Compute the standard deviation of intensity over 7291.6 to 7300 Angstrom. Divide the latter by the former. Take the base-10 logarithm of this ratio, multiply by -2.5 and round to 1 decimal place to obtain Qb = -0.4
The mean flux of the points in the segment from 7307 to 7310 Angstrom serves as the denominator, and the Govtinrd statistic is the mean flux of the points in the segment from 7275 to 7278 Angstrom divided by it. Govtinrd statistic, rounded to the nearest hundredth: 0.92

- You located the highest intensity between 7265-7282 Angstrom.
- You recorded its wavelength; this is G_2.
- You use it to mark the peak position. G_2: 7268.94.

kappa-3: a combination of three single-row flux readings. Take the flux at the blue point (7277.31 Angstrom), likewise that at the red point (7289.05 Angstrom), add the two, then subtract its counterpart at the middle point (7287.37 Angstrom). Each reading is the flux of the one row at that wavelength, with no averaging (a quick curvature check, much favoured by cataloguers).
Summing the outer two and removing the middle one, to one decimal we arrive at 11.9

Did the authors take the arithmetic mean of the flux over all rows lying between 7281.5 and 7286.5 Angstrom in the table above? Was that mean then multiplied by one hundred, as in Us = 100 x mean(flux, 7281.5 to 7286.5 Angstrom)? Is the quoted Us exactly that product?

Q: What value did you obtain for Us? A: 1226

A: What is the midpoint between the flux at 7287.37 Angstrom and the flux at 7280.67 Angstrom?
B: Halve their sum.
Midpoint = 11.8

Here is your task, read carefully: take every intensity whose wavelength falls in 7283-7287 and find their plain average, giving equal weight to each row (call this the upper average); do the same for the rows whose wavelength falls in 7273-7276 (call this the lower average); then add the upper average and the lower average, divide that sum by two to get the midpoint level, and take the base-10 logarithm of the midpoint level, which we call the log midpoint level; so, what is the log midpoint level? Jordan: 1.10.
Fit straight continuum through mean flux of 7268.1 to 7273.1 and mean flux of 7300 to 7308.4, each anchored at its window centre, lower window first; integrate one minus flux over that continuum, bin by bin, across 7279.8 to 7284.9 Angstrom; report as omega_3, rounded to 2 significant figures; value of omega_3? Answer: 0.25 Angstrom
